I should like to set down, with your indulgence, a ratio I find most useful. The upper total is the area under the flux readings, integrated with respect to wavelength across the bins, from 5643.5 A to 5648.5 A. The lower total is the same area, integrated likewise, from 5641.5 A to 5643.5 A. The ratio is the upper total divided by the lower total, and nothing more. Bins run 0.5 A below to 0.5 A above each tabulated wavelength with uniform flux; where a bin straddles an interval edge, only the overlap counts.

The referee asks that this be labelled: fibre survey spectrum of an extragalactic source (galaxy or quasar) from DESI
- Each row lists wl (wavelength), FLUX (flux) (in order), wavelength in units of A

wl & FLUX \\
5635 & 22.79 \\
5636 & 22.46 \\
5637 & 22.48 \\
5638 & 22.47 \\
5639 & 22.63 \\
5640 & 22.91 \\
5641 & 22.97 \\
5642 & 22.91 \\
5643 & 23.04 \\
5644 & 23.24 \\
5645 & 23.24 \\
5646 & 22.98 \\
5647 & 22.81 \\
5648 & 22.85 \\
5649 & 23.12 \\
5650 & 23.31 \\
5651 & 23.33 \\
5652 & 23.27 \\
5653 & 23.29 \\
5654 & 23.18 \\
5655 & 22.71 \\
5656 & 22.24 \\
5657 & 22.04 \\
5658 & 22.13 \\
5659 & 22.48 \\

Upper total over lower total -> 2.5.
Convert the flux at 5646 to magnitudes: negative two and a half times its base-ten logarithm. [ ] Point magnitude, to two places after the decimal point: -3.40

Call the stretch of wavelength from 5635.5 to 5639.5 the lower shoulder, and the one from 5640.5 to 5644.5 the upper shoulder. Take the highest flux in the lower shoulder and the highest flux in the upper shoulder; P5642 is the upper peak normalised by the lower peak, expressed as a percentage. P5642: 103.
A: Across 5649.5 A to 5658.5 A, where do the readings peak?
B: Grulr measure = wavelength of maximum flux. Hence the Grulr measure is 5651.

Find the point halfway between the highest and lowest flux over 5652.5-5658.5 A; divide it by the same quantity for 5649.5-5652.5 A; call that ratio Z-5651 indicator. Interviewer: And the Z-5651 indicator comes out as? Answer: 0.973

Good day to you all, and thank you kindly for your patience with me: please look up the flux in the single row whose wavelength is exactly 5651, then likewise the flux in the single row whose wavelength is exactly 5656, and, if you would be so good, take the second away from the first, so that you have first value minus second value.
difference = 1.1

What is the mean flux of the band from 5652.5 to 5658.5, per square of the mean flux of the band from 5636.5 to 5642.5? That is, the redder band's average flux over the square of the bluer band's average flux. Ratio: 0.0437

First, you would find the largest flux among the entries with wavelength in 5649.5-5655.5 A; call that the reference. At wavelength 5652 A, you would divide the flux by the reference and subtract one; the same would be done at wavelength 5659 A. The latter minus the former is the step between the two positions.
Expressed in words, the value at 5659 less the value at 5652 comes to -0.034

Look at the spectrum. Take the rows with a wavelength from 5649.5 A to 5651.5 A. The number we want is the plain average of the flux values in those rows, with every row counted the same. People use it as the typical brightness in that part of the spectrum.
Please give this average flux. 23.3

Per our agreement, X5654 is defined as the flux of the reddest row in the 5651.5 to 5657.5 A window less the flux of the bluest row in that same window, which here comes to -1.2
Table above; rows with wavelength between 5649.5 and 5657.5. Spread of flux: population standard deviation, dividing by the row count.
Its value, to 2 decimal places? 0.49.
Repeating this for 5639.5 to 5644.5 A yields 0.12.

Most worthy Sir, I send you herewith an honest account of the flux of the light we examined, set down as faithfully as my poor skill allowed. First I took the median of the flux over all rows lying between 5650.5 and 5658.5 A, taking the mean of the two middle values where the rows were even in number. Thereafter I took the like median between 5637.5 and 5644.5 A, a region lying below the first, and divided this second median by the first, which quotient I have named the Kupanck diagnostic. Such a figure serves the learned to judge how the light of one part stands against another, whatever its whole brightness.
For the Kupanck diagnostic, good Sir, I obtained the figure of 1.00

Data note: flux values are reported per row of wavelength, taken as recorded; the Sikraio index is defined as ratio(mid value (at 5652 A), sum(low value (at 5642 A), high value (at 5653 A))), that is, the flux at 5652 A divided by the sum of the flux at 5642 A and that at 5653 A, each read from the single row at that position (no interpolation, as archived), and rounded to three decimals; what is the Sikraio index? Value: 0.504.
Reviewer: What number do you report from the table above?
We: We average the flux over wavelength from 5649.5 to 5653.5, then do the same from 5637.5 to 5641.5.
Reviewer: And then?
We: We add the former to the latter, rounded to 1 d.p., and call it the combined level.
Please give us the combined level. 46.0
